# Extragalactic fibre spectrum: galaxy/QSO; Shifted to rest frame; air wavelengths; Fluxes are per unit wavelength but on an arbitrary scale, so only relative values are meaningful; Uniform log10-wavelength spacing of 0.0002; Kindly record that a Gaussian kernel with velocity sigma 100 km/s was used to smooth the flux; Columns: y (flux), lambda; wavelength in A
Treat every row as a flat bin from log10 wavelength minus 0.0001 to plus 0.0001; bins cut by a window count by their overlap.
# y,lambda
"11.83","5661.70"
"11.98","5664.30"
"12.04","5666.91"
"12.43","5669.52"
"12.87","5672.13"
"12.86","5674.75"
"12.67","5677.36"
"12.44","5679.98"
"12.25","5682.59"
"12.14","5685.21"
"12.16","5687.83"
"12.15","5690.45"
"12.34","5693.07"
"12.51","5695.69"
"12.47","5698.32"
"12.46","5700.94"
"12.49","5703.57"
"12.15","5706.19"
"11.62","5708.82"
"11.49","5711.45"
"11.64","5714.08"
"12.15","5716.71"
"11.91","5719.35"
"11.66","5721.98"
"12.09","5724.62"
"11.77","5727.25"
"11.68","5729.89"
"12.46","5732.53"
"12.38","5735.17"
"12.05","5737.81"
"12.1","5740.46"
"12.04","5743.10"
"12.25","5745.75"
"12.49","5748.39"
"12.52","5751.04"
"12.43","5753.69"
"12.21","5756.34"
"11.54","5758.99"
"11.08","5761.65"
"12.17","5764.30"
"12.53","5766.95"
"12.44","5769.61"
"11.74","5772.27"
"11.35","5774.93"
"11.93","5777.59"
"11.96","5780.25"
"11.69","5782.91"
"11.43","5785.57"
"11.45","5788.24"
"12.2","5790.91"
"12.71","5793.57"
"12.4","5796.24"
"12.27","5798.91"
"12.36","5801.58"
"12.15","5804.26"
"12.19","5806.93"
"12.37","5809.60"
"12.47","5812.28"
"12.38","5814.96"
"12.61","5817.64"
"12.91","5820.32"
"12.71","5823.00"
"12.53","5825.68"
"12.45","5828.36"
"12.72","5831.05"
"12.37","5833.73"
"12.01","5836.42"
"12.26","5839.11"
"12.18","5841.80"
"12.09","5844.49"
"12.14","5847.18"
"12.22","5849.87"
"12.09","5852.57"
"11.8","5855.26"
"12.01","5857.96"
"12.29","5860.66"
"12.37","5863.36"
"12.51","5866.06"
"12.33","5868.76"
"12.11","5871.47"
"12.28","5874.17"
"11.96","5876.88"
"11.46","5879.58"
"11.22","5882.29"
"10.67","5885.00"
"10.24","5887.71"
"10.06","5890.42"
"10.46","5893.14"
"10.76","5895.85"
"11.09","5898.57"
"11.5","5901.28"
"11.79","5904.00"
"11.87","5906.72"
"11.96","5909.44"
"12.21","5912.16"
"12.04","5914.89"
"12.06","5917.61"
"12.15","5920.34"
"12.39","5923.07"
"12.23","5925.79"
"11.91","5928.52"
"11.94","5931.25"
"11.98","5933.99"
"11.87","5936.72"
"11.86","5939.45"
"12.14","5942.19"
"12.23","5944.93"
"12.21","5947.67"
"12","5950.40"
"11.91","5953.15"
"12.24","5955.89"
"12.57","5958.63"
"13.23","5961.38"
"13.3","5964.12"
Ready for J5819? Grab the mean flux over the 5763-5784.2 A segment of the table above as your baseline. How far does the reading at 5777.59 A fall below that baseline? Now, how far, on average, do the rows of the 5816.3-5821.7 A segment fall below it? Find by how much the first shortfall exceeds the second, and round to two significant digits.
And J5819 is 0.83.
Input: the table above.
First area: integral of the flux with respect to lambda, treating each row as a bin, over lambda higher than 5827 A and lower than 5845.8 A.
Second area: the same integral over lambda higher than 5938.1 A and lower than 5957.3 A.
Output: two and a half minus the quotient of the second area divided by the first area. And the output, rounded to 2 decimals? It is 1.50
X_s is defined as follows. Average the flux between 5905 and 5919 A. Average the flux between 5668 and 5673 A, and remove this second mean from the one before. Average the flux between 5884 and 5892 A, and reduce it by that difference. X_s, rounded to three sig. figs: 10.9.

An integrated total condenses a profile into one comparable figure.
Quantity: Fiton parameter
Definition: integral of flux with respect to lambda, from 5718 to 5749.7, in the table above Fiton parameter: 383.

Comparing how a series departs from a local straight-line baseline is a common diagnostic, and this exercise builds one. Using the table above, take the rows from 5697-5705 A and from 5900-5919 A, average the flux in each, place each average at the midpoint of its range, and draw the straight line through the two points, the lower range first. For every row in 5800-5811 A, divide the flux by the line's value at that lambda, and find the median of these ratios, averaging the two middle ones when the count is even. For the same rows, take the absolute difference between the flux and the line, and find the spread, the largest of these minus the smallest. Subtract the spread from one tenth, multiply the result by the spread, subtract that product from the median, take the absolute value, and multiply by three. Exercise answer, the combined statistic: 3.1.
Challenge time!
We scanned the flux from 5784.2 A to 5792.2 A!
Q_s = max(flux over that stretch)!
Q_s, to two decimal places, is 12.20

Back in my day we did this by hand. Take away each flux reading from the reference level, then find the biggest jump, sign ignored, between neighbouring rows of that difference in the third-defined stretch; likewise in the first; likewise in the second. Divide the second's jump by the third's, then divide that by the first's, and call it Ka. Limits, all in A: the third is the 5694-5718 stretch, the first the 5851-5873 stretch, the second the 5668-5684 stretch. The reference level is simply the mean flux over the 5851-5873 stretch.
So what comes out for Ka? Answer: 2.9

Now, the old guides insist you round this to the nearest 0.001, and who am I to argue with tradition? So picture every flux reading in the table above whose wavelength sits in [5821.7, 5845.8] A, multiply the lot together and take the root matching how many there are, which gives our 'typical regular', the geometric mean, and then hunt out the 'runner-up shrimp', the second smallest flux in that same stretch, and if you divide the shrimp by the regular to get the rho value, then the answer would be 0.978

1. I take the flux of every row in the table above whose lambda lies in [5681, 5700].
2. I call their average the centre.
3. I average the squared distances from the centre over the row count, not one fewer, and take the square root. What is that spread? 0.14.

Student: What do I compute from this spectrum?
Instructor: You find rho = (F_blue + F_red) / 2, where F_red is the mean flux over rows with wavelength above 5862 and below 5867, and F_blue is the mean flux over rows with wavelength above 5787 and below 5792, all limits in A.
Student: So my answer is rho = 12.1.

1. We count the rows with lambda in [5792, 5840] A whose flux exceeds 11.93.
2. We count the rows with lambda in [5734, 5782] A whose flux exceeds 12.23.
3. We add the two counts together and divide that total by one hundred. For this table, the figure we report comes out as 0.25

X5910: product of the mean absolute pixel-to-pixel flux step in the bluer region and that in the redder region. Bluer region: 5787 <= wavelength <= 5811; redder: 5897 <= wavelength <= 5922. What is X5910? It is 0.049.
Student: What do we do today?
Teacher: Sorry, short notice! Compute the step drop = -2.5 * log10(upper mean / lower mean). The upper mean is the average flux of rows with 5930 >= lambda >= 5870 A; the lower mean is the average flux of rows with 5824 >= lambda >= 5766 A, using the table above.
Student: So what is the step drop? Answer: 0.06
